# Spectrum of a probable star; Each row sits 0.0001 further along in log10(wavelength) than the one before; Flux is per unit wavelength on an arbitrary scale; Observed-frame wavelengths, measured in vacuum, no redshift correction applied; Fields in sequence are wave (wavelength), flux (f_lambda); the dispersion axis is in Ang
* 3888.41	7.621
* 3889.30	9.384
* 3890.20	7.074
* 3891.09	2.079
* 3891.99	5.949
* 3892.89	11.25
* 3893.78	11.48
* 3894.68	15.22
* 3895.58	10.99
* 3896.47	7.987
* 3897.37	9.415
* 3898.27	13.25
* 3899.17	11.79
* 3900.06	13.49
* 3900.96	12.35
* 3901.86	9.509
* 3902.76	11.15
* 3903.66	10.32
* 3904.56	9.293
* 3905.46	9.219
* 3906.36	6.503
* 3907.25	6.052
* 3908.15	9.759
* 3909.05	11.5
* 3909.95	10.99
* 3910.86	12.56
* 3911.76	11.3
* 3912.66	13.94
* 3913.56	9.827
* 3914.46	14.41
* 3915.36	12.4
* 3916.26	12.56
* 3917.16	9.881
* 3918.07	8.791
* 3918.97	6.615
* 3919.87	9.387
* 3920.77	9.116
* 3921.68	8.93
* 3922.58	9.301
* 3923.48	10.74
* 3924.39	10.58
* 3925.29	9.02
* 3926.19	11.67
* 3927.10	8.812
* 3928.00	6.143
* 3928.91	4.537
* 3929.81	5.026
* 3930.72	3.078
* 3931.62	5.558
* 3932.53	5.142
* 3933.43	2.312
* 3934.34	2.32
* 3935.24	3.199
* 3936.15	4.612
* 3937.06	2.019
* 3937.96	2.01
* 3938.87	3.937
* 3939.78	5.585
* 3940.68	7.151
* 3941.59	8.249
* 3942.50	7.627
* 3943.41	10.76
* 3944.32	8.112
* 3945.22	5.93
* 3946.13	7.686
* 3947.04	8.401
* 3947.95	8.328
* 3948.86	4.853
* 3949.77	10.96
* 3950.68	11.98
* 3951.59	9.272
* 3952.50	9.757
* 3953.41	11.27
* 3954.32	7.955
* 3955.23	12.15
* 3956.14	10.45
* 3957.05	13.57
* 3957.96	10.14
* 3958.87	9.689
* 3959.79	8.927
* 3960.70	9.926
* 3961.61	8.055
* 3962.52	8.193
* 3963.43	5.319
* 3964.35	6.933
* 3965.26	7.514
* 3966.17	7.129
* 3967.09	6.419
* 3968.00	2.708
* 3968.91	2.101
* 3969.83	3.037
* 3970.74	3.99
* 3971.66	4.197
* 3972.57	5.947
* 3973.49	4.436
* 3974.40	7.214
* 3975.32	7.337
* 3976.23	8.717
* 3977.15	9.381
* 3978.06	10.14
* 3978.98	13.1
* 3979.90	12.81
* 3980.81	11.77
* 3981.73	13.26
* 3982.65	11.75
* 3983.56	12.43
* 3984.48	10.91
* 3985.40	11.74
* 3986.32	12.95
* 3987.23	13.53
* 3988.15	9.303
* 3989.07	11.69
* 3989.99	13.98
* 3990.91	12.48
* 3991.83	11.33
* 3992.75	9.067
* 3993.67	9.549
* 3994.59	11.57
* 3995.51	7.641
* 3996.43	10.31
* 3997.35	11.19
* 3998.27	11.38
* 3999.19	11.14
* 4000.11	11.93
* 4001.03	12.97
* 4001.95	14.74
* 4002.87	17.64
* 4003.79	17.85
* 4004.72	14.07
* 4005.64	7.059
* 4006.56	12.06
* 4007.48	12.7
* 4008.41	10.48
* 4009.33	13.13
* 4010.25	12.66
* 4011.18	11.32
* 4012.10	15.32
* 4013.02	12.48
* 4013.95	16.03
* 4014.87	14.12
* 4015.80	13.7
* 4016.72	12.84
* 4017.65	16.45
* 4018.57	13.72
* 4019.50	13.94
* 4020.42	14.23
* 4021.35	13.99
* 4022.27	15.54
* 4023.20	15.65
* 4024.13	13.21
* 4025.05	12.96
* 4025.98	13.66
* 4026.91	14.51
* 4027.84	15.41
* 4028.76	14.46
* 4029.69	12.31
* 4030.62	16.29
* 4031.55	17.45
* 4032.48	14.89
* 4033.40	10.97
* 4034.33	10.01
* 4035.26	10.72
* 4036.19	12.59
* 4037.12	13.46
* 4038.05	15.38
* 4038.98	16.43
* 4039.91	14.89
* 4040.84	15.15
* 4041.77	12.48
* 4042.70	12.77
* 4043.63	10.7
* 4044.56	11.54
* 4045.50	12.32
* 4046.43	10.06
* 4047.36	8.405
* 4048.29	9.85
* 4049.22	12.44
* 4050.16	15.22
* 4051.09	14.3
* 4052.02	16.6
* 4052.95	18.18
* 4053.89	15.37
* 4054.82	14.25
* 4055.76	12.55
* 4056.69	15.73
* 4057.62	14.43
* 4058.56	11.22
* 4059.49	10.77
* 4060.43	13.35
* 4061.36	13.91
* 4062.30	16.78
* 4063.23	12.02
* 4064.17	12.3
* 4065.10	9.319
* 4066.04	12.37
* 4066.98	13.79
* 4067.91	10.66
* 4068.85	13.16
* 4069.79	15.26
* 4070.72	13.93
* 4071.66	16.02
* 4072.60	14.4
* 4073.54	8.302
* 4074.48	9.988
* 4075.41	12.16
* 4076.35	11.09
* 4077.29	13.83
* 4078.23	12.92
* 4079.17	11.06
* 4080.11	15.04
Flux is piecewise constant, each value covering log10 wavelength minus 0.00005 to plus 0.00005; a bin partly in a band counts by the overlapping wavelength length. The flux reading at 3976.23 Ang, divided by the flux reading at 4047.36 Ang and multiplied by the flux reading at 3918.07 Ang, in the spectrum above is 9.1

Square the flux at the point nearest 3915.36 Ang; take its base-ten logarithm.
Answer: 2.2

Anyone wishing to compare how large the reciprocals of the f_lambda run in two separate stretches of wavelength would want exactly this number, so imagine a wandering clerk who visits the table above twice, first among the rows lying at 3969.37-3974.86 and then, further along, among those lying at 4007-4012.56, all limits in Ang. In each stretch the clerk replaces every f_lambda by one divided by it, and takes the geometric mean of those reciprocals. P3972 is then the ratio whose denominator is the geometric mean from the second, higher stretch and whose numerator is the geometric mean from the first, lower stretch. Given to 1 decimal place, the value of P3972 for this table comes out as 2.7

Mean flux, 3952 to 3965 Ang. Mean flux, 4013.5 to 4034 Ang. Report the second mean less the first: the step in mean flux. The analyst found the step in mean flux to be 5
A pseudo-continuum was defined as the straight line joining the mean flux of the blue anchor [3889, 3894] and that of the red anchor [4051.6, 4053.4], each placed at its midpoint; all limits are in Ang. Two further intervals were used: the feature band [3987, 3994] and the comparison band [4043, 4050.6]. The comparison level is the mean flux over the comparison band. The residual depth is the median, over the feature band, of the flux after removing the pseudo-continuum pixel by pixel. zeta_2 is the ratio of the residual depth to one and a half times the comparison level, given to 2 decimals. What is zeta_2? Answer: -0.13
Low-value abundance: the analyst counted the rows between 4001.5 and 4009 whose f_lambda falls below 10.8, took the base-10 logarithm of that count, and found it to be 0.30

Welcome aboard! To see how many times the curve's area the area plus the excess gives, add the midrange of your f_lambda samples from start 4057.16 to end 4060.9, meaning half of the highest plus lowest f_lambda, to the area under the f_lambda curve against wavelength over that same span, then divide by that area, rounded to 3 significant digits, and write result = 1.27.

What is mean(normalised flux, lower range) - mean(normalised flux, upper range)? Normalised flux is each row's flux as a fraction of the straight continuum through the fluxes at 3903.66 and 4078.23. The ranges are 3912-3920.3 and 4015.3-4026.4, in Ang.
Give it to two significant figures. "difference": -0.14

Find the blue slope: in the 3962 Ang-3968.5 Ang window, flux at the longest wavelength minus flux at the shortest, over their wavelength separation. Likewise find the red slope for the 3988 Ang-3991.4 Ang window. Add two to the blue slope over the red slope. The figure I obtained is 1.1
